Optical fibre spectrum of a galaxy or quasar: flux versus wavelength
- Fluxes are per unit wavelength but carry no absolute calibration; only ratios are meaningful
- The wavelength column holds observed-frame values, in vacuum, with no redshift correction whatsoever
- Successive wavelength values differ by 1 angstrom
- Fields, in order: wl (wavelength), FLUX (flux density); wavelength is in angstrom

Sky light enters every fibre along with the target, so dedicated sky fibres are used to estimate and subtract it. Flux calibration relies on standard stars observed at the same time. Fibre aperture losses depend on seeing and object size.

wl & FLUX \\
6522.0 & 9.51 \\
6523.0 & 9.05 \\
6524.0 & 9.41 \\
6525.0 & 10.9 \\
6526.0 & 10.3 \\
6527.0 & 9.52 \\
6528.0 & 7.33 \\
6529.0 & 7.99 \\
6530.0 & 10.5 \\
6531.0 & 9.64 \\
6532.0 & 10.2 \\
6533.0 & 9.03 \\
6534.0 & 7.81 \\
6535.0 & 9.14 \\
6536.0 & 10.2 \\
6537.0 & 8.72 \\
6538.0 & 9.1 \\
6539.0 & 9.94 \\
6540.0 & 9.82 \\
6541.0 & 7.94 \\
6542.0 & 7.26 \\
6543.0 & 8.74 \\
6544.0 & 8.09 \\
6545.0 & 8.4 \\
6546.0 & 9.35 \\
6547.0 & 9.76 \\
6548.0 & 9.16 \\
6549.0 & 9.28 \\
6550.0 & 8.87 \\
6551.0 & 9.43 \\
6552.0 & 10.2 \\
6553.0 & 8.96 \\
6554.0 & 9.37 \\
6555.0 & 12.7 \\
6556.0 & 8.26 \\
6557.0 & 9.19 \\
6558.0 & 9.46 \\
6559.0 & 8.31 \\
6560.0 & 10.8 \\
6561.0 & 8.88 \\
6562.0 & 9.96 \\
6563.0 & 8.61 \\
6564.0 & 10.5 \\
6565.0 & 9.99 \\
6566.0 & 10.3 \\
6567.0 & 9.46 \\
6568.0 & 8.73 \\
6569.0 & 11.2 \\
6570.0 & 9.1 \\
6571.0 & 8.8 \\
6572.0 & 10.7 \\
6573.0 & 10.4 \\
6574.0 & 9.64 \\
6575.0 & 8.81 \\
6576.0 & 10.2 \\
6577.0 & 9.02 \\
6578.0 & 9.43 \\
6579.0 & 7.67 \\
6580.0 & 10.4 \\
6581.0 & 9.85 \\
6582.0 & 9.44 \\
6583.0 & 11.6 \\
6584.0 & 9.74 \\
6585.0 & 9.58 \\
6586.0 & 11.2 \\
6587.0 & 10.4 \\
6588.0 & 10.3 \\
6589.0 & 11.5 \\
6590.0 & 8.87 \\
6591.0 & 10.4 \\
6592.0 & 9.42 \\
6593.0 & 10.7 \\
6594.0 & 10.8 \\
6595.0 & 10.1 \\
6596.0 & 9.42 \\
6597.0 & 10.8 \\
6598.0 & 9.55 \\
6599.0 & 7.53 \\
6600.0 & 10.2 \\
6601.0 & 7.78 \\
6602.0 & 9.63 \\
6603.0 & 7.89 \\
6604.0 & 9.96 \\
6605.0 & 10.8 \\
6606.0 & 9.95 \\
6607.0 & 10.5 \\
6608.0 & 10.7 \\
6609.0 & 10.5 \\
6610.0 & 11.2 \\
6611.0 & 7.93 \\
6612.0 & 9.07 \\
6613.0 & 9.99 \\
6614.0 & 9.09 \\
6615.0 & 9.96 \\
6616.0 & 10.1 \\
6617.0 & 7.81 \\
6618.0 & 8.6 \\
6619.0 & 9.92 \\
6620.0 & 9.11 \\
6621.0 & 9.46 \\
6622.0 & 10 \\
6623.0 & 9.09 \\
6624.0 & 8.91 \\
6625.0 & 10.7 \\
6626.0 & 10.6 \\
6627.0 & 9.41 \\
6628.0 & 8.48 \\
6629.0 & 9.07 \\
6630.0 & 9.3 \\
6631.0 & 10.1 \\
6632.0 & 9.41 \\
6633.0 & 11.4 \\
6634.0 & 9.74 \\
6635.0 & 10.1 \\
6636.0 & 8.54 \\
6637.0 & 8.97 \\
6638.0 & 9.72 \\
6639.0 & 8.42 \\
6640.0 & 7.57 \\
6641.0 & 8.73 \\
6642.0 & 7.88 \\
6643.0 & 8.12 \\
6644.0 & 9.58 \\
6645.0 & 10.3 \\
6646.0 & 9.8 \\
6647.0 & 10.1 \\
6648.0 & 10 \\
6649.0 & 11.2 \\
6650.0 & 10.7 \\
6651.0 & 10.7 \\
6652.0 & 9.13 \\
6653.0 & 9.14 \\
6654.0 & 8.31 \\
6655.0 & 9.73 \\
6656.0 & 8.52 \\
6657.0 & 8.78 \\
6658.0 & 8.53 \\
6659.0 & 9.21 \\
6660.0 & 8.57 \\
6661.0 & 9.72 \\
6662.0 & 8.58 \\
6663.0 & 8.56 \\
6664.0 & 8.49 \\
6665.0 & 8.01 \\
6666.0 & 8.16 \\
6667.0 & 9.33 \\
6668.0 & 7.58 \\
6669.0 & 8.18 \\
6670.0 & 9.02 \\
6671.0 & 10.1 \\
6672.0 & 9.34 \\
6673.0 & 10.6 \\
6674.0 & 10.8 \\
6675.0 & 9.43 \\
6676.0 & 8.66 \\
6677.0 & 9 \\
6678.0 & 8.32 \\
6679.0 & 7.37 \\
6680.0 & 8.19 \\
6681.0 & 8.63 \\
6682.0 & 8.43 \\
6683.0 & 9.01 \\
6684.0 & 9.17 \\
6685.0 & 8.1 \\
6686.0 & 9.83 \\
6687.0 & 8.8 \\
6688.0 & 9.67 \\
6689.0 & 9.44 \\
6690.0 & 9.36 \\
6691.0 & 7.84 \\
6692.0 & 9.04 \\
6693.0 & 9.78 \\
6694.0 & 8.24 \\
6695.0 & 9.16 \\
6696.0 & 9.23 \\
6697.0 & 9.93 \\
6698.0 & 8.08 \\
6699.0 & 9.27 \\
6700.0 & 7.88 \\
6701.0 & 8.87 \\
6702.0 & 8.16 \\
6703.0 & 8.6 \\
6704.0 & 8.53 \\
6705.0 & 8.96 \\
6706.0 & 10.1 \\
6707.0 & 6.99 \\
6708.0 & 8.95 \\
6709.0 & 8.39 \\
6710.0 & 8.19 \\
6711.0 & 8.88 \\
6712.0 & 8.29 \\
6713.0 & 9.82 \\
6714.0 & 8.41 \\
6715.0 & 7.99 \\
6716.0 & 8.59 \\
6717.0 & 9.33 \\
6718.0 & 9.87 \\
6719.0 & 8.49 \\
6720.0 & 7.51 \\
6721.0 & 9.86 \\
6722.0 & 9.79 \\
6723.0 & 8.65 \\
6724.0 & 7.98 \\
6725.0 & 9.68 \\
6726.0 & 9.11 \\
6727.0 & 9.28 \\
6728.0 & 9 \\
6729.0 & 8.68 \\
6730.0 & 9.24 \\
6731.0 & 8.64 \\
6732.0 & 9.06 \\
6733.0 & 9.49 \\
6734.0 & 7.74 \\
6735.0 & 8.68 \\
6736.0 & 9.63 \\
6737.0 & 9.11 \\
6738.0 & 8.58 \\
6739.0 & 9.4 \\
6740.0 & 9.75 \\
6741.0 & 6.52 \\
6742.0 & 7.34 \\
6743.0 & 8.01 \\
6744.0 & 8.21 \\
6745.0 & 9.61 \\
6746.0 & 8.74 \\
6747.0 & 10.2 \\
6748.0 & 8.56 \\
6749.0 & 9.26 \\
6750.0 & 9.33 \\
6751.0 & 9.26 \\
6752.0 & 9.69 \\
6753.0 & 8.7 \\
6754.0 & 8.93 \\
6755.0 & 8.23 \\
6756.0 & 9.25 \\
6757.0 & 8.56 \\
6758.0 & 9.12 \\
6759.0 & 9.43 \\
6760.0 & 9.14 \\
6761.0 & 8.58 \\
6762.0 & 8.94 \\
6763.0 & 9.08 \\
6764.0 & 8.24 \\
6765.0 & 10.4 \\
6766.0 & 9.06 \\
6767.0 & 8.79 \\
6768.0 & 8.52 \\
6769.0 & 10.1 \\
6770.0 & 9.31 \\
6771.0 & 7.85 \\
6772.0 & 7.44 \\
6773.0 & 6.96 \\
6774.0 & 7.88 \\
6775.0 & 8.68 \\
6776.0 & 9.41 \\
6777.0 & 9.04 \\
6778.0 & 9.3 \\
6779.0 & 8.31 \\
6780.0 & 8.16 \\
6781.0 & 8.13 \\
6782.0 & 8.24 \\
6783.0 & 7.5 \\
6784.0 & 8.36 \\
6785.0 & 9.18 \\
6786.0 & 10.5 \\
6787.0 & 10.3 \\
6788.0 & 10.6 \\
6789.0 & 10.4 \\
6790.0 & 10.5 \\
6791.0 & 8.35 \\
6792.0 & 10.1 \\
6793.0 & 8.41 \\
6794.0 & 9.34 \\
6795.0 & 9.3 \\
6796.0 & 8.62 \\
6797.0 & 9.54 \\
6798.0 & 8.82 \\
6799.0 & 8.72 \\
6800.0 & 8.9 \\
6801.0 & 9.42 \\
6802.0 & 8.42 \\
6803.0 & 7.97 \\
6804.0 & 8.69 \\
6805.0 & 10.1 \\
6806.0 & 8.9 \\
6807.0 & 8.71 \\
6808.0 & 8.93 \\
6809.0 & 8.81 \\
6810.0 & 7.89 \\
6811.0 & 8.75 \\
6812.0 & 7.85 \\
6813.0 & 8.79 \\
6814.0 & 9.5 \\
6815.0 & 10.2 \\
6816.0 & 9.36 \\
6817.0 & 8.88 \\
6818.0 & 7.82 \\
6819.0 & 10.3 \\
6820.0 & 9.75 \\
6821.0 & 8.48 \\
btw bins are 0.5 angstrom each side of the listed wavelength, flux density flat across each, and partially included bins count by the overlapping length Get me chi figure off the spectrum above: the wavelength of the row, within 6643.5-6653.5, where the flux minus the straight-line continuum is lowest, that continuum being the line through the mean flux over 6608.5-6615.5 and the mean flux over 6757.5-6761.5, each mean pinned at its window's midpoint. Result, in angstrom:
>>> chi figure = 6652.0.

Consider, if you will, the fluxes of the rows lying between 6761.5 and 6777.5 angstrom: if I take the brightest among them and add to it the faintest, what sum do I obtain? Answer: 17.4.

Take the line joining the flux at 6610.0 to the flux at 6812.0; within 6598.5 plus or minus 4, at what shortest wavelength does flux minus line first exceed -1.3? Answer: 6597.0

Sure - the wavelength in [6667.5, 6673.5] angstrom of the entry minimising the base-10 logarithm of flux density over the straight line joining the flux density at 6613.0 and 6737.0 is 6668.0 angstrom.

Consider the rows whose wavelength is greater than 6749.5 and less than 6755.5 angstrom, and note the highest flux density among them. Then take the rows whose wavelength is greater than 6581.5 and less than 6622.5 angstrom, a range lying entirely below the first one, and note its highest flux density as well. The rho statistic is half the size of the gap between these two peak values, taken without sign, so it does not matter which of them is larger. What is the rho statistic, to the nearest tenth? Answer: 1.0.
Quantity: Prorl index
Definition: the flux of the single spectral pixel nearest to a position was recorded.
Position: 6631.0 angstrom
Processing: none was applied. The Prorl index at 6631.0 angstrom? 10.1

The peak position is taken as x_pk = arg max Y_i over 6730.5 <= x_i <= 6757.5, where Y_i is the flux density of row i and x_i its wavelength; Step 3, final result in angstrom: 6747.0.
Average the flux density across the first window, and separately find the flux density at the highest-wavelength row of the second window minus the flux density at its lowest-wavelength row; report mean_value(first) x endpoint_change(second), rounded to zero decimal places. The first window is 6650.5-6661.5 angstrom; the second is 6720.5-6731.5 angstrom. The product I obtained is -11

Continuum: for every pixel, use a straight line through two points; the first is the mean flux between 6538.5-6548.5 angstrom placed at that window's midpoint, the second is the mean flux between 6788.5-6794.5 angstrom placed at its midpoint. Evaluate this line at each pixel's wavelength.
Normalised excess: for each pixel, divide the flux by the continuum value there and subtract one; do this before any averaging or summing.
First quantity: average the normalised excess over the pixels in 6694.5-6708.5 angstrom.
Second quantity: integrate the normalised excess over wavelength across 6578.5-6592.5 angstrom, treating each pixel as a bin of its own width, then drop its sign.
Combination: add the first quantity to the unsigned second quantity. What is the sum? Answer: 1.6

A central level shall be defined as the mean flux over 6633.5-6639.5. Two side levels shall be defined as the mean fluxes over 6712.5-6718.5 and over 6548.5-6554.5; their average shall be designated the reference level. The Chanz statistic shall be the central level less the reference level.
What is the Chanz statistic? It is 0.1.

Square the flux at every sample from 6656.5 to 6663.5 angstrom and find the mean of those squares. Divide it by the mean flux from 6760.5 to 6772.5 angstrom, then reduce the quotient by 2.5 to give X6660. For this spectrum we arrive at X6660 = 6.4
